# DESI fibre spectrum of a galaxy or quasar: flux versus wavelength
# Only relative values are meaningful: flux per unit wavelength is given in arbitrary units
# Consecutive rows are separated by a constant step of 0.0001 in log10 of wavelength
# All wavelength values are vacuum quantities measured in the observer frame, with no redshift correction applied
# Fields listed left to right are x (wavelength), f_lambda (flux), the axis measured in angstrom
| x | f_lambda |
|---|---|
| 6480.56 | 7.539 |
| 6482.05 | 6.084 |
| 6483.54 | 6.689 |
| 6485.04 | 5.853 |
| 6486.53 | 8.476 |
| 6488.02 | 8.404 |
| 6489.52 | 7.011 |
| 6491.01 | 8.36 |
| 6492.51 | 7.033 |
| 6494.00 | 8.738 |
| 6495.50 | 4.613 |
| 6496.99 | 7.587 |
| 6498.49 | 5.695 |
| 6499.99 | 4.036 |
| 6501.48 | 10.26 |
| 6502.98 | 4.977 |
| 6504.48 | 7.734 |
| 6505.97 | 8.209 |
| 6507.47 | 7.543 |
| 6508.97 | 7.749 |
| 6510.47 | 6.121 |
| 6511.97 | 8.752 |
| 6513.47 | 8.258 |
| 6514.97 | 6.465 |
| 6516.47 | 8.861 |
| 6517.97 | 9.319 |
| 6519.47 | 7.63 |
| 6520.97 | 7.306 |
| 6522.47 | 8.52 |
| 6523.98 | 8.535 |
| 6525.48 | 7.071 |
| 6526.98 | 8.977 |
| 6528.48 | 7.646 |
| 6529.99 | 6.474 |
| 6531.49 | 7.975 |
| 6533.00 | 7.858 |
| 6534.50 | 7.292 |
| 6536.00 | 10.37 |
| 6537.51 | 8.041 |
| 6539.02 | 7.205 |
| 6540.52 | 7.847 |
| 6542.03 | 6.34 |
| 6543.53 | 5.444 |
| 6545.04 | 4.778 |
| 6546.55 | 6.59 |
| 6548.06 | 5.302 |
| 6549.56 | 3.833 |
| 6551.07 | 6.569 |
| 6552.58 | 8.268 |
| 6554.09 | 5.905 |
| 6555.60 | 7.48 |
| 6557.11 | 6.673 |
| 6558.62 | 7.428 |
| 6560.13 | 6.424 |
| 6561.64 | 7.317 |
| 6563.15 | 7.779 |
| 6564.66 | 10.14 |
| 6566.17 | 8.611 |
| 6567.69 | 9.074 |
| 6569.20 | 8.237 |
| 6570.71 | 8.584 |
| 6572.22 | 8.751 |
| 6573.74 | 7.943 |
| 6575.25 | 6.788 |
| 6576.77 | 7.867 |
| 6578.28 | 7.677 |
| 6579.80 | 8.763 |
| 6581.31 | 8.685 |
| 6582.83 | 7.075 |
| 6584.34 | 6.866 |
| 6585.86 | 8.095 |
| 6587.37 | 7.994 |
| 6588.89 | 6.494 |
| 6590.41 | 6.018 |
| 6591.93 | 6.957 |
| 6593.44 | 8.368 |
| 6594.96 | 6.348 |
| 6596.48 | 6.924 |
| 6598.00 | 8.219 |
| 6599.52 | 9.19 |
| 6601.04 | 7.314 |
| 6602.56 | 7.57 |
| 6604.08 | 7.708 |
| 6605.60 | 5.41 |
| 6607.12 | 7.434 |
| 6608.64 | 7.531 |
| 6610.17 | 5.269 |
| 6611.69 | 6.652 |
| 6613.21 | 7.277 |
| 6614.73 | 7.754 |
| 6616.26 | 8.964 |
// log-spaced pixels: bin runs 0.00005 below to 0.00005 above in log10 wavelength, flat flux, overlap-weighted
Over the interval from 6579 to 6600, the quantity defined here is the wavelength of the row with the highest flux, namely 6599.52 angstrom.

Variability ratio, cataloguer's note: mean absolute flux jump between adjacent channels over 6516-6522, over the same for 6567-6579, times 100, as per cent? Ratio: 126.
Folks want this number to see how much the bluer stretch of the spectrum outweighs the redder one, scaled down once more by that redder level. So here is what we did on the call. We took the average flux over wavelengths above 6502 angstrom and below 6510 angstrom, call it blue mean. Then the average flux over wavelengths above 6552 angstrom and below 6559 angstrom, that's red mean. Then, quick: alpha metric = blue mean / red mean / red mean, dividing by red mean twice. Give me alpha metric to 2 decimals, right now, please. 0.14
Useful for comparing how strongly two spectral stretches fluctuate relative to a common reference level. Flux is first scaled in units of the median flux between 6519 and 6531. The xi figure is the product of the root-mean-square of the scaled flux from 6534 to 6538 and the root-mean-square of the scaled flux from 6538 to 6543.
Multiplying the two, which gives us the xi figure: 1.06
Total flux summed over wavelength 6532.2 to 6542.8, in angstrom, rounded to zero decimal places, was 55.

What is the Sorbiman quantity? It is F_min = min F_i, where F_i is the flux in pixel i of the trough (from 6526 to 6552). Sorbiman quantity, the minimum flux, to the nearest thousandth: 3.833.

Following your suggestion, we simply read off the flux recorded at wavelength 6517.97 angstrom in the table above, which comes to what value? 9.319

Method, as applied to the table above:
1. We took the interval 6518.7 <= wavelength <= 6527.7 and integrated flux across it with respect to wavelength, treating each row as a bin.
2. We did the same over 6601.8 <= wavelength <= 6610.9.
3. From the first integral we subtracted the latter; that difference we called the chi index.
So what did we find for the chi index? 10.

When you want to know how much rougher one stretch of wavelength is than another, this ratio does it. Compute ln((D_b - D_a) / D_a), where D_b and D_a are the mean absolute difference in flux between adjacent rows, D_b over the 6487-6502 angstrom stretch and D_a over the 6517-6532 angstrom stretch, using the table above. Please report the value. 0.13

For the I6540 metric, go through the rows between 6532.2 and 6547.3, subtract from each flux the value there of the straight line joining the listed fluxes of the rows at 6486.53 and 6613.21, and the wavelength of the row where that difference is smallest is 6545.04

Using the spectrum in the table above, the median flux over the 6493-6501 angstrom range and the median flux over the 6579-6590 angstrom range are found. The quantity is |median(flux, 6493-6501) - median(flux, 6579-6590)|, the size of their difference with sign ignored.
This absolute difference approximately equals 2.3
